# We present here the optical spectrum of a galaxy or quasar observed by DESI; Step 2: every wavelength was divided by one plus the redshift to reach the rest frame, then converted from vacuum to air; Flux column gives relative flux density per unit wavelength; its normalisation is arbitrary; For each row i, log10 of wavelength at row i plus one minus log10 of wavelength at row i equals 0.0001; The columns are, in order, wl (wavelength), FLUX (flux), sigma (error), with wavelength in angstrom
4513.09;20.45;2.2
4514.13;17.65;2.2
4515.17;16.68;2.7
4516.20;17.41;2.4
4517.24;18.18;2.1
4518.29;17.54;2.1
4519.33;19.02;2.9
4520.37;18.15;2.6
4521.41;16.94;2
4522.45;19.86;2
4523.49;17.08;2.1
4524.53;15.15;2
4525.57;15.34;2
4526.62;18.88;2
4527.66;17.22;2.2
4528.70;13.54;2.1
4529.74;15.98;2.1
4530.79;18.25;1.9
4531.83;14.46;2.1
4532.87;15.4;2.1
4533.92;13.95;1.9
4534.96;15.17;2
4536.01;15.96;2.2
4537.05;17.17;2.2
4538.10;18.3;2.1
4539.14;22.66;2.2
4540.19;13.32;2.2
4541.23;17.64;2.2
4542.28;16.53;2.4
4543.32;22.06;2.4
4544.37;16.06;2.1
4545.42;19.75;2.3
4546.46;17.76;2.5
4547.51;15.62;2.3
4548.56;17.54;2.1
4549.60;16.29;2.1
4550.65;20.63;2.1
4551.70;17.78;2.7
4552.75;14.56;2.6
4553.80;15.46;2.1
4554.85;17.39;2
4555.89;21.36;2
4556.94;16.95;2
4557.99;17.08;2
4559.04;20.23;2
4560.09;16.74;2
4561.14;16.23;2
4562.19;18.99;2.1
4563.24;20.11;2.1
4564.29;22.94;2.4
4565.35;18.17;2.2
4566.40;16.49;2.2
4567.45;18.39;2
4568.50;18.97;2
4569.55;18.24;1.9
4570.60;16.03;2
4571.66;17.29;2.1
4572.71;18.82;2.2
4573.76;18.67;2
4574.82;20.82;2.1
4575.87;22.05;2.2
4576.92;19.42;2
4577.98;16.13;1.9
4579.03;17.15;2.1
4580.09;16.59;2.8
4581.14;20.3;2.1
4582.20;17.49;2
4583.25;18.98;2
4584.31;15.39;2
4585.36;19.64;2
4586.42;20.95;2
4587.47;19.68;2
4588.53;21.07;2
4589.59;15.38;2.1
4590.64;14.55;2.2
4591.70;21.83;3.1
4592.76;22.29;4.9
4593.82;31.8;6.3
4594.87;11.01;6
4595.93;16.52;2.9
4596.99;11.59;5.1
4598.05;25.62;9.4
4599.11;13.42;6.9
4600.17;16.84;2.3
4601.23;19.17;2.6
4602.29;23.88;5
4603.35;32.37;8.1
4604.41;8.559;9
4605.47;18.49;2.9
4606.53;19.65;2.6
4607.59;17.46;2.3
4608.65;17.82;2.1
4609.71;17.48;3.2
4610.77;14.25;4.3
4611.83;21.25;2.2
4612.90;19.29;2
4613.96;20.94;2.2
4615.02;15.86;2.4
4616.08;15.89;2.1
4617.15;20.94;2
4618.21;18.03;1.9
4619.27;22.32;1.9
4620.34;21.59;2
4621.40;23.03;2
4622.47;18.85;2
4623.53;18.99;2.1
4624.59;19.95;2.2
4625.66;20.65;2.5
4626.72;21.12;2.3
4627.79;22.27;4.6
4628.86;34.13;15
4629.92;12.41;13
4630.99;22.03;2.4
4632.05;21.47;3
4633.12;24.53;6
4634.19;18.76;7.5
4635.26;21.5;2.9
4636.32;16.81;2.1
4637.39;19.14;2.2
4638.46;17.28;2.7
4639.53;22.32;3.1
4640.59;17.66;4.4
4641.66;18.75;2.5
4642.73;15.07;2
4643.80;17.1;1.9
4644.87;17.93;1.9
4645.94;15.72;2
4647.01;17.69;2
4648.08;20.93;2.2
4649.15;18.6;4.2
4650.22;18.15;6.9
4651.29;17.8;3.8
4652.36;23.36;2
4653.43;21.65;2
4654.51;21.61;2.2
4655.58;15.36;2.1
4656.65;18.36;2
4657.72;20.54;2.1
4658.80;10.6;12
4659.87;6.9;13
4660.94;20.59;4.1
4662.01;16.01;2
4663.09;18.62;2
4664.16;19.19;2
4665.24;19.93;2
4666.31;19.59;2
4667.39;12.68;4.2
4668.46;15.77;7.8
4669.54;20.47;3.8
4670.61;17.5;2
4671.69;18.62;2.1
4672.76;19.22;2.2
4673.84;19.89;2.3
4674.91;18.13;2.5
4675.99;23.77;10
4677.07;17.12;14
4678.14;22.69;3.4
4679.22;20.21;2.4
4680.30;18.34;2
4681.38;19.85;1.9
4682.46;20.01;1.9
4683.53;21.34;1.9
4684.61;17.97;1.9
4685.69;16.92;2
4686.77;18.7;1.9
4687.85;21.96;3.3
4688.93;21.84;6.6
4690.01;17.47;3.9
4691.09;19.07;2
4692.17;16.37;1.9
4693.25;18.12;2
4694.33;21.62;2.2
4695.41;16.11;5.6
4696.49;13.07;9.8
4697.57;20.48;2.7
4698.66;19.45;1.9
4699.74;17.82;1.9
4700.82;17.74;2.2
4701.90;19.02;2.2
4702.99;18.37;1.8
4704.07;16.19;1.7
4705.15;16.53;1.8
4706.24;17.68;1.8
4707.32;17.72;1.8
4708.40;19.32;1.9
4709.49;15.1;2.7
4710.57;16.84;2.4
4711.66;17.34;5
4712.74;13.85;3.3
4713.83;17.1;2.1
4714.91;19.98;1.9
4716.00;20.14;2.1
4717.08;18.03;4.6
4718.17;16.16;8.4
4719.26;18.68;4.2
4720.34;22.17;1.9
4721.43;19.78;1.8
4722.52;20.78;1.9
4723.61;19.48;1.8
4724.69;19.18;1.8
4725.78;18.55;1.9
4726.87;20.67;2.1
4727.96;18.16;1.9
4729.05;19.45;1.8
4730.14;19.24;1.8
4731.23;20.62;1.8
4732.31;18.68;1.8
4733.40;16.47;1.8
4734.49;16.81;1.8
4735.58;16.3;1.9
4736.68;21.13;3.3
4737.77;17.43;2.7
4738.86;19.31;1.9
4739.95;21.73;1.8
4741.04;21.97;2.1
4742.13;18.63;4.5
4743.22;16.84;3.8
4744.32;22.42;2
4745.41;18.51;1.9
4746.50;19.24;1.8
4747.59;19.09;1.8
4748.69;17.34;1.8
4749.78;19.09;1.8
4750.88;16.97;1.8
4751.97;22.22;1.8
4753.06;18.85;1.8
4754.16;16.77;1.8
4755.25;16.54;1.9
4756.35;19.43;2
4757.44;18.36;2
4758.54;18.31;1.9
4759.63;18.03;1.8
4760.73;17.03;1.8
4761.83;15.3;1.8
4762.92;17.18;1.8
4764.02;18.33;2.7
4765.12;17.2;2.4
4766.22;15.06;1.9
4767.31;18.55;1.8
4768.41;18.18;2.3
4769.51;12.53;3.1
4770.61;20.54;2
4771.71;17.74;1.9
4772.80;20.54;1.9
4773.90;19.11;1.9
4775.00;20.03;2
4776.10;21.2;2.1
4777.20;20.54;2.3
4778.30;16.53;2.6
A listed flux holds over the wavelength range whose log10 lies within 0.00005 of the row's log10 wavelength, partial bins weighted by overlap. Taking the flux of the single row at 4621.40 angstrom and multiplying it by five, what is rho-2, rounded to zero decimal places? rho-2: 115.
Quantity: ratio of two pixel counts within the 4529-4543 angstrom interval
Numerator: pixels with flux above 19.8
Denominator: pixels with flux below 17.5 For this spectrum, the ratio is 0.1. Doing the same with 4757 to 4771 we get 0.2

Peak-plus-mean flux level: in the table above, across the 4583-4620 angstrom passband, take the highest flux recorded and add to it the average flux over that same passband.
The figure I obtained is 51.2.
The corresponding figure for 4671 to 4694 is 43.2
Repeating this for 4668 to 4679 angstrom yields 43.1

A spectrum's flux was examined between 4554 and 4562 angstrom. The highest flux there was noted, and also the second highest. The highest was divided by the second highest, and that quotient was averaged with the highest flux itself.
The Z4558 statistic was 11.2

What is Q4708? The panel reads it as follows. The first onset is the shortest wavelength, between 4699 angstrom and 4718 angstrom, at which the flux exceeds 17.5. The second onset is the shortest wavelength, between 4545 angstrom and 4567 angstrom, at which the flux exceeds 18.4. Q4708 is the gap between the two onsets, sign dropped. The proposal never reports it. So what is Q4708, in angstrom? 154.3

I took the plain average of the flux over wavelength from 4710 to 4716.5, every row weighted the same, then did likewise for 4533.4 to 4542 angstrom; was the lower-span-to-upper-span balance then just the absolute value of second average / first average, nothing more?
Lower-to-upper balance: 0.96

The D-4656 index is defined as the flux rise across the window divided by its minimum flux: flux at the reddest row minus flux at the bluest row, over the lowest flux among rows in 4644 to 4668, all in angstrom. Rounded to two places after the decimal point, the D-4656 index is -0.76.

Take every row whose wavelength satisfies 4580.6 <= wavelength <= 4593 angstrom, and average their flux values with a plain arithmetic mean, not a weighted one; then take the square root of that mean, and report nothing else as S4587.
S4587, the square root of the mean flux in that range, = 4.35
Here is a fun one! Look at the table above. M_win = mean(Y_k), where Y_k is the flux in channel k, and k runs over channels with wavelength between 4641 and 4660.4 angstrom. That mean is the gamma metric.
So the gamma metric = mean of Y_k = 17.56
